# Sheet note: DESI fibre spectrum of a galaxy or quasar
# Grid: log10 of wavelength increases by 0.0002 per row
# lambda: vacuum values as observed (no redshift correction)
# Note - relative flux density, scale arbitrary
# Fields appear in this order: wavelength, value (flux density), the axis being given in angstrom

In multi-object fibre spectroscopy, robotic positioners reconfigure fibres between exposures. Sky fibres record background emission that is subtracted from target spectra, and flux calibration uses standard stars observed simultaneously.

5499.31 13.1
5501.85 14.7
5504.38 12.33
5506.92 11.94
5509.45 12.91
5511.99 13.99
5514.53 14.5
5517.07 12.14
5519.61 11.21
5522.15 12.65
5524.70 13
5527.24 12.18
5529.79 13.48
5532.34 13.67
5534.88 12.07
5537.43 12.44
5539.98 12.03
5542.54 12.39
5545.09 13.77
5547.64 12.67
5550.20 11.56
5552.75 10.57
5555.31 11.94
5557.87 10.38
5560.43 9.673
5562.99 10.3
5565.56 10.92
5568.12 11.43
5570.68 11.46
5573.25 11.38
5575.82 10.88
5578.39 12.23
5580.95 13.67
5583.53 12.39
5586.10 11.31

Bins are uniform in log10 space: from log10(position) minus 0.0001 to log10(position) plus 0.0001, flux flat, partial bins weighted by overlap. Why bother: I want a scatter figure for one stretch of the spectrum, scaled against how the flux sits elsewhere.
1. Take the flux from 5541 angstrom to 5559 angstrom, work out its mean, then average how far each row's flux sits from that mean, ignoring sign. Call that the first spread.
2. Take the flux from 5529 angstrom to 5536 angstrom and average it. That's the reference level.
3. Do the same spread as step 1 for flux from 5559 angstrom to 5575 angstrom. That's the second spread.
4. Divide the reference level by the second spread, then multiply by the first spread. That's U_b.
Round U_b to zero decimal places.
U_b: 20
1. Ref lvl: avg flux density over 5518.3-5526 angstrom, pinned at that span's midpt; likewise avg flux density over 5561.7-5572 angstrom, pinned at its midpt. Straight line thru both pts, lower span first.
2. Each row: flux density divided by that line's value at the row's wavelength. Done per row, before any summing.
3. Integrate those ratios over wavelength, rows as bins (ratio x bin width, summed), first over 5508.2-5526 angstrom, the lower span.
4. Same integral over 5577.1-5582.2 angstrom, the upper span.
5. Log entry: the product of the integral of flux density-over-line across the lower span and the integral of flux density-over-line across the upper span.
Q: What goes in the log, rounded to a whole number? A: 115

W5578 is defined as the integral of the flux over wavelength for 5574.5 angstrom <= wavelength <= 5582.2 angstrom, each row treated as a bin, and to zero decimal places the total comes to 94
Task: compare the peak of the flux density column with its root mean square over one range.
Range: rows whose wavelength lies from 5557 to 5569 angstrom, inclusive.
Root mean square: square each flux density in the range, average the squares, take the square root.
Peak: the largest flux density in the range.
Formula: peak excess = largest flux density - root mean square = 0.87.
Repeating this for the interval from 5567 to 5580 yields 0.75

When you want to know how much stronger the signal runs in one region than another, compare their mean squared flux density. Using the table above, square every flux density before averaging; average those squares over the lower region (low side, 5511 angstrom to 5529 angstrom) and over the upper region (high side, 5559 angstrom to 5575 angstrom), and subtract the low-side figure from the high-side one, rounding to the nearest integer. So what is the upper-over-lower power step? -47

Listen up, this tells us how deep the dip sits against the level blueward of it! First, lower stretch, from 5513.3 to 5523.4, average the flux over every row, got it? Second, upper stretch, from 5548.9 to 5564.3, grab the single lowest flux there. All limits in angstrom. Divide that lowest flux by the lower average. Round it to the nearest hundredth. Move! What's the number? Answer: 0.77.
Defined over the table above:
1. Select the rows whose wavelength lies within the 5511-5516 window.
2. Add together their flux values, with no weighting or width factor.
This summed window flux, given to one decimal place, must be 28.5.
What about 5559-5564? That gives 20.0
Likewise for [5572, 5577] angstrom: 22.3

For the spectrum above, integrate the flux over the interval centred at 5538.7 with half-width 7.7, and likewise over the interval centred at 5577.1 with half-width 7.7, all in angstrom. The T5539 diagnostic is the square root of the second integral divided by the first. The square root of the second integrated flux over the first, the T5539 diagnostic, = 0.97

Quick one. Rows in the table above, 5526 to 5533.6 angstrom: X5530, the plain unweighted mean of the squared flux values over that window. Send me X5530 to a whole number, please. 172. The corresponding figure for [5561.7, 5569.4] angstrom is 119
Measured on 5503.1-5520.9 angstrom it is 163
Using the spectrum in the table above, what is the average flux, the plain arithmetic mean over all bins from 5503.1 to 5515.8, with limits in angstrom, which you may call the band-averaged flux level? 13.1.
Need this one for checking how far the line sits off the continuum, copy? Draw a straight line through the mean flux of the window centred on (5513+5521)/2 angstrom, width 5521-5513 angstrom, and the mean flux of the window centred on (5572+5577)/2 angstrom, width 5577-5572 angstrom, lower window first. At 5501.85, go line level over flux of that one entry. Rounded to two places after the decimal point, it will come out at 0.89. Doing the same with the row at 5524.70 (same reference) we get 0.96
